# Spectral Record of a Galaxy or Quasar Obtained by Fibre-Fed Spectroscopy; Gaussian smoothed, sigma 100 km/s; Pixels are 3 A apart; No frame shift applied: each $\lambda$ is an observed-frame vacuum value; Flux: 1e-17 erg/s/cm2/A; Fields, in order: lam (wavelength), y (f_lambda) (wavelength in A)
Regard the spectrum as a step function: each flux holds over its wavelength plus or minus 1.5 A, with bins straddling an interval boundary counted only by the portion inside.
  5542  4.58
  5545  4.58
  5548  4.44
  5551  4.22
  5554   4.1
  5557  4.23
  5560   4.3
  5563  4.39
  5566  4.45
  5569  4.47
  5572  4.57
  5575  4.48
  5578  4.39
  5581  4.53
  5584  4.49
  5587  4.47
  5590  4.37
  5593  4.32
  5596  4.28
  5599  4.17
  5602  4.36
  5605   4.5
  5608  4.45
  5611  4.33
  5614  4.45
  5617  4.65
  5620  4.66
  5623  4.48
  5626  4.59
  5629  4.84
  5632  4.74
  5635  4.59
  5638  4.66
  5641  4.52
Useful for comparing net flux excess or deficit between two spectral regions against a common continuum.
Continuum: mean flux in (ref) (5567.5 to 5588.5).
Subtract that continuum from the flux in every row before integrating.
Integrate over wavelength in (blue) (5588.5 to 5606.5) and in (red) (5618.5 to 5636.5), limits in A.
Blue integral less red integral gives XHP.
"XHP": -5.7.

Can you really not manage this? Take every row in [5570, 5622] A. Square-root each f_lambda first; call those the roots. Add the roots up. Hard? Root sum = 35.8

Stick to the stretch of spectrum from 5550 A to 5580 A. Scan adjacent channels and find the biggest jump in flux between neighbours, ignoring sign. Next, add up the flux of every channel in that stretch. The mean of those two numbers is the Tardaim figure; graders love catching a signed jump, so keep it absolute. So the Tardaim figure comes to 21.9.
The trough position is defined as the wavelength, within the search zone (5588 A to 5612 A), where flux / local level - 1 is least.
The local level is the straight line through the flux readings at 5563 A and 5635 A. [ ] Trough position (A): 5599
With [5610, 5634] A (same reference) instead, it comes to 5611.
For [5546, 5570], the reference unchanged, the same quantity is 5554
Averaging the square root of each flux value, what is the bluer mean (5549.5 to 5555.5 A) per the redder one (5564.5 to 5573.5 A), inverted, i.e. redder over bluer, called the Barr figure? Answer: 1.04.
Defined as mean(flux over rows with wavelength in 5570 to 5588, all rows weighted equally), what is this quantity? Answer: 4.49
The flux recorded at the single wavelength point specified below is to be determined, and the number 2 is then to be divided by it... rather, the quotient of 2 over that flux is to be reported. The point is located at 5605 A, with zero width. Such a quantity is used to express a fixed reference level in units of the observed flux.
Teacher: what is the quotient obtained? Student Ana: 0.444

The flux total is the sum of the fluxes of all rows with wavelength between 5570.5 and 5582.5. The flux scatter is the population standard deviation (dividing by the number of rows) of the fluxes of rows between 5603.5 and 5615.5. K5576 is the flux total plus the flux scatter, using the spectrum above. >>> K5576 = 18.0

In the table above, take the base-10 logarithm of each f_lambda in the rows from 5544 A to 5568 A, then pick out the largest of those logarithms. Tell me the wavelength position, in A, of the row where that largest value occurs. 5545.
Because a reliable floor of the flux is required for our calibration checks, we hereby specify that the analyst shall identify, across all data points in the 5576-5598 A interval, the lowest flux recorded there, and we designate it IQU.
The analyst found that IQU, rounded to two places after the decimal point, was 4.28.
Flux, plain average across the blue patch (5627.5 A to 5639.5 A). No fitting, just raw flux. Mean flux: 4.71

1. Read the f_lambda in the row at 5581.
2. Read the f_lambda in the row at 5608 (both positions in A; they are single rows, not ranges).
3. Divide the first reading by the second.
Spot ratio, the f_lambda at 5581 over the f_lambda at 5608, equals 1.02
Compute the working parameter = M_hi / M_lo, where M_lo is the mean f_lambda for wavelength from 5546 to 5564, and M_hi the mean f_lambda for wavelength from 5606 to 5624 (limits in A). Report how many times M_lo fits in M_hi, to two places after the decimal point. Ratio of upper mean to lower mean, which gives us 1.05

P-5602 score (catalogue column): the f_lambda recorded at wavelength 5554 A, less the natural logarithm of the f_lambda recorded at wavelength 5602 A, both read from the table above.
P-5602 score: 2.63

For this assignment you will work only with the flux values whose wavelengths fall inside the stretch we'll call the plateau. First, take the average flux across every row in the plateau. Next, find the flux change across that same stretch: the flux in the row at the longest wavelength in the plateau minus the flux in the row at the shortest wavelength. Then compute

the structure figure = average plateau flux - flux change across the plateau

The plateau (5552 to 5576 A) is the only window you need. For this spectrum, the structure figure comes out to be 3.99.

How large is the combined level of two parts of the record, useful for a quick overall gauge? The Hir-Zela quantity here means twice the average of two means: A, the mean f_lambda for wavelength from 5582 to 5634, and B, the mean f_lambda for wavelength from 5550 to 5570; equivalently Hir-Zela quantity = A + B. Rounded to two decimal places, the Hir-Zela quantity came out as 8.79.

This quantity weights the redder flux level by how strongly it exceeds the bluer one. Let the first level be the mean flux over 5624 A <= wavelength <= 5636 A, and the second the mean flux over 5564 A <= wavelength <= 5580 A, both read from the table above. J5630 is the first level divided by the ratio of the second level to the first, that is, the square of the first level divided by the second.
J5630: 4.9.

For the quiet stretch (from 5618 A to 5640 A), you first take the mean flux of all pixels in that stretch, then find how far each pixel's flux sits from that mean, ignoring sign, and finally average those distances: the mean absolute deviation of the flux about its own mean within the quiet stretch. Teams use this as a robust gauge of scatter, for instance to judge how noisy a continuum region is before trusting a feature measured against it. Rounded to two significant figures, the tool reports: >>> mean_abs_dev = 0.084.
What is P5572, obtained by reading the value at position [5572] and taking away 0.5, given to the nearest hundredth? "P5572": 4.07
